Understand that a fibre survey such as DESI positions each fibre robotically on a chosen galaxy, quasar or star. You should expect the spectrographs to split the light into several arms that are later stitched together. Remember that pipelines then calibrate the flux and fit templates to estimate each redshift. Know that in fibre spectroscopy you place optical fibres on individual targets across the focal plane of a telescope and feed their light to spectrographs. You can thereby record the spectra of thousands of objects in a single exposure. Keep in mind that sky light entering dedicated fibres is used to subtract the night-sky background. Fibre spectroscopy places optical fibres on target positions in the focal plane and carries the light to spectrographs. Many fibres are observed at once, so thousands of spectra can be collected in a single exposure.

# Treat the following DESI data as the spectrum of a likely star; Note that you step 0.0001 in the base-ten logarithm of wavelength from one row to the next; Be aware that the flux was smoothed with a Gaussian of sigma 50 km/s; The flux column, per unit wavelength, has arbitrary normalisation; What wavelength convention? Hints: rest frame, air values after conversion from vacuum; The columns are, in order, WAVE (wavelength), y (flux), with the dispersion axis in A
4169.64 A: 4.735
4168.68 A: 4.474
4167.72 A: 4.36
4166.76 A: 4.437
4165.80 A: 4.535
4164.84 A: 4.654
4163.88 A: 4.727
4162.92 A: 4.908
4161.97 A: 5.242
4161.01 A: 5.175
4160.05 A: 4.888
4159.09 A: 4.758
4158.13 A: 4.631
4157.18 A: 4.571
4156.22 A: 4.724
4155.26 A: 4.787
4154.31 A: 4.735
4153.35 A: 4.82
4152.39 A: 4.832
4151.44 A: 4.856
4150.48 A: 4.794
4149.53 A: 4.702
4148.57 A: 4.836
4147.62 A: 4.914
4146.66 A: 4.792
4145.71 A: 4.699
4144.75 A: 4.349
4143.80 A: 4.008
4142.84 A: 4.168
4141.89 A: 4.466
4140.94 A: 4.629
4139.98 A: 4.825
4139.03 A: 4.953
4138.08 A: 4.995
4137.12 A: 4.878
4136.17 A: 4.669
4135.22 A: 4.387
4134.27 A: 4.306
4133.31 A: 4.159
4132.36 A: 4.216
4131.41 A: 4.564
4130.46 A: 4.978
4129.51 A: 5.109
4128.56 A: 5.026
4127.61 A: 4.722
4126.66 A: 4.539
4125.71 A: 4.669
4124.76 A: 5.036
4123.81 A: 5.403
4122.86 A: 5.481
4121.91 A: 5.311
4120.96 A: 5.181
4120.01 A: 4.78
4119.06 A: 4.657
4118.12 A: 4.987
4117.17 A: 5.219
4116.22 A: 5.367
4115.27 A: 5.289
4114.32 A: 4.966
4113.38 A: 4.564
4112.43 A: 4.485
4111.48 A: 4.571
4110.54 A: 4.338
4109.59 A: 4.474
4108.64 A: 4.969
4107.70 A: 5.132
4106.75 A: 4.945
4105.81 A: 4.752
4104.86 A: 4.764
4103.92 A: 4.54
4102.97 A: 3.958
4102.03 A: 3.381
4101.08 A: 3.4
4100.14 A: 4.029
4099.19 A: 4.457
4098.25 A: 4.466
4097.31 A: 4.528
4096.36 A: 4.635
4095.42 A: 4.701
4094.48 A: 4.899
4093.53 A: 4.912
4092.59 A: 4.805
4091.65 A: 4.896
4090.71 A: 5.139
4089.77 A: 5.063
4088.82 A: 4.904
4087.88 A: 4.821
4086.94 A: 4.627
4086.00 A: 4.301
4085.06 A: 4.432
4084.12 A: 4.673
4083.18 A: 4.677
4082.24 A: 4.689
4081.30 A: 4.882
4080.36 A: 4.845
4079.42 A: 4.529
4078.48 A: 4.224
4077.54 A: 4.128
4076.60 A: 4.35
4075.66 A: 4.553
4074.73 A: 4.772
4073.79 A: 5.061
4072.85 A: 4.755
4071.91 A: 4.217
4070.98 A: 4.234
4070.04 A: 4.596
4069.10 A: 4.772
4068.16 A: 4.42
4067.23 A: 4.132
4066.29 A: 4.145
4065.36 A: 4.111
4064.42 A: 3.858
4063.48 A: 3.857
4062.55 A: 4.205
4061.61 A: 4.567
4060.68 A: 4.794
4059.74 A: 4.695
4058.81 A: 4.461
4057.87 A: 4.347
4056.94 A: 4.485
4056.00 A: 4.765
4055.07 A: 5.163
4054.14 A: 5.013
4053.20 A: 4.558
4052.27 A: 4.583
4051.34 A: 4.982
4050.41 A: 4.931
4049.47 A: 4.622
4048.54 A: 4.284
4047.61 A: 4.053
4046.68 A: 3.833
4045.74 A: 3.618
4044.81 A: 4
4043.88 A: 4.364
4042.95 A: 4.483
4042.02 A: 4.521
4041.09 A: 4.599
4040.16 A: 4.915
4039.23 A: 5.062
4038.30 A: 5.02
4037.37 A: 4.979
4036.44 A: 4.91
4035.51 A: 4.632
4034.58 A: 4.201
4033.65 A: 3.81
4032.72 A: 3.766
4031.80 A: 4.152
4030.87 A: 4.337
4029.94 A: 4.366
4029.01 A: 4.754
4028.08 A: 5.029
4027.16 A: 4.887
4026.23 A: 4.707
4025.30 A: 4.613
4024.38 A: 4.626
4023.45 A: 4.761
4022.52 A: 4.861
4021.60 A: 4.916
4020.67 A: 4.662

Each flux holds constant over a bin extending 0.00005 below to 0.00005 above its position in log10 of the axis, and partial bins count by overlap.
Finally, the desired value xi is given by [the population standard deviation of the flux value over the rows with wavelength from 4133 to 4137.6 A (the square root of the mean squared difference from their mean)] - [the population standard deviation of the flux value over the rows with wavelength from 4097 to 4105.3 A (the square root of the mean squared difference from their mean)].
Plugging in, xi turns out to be -0.22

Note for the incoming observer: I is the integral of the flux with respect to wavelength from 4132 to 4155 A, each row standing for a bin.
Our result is 106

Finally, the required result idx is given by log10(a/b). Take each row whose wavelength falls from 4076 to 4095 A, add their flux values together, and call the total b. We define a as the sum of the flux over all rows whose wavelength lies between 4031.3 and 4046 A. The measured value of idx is -0.12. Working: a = 71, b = 94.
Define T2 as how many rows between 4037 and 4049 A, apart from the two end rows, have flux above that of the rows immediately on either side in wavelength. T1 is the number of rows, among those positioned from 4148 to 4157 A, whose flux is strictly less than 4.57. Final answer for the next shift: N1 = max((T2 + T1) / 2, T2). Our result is 1.0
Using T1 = 0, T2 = 1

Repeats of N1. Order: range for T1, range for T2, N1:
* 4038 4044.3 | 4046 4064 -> 3.0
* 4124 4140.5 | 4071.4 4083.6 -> 4.0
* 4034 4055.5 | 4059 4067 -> 5.5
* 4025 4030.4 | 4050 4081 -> 6.0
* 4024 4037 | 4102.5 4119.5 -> 5.0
